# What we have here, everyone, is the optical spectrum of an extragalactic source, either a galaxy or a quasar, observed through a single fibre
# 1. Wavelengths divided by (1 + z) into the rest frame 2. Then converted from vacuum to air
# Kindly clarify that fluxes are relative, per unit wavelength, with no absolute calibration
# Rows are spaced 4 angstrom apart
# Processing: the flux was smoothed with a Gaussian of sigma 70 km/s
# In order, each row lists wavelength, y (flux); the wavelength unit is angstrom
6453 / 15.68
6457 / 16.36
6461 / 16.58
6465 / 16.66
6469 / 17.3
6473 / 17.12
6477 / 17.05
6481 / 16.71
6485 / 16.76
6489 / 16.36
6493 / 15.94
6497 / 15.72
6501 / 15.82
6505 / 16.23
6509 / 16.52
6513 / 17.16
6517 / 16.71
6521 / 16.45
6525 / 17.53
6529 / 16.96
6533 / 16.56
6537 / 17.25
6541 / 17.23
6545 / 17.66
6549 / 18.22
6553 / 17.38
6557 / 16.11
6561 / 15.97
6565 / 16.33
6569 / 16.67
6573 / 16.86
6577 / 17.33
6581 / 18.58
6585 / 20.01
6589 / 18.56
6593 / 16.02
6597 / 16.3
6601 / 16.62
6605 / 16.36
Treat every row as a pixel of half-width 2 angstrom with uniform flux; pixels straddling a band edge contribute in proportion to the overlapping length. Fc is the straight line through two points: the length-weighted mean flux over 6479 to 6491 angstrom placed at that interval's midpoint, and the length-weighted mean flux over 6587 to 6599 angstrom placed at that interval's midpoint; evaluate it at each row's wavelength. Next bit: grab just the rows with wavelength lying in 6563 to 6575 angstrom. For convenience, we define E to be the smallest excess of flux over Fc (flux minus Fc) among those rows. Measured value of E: -0.5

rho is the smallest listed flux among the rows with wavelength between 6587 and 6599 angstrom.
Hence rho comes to 16.02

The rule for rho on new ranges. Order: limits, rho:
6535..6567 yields 15.97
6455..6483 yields 16.36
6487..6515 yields 15.72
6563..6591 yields 16.33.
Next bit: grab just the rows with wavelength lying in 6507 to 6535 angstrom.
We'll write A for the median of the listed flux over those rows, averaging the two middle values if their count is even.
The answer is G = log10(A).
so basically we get 1.22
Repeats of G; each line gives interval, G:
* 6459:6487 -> 1.22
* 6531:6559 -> 1.24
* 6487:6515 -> 1.21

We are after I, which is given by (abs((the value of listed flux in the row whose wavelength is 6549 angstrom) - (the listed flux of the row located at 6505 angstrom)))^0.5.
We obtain 1.41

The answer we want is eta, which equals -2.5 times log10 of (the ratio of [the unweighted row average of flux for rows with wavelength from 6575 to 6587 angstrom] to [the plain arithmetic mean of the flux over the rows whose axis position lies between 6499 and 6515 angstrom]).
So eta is -0.137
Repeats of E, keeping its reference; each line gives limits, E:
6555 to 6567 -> -0.9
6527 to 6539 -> -0.2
